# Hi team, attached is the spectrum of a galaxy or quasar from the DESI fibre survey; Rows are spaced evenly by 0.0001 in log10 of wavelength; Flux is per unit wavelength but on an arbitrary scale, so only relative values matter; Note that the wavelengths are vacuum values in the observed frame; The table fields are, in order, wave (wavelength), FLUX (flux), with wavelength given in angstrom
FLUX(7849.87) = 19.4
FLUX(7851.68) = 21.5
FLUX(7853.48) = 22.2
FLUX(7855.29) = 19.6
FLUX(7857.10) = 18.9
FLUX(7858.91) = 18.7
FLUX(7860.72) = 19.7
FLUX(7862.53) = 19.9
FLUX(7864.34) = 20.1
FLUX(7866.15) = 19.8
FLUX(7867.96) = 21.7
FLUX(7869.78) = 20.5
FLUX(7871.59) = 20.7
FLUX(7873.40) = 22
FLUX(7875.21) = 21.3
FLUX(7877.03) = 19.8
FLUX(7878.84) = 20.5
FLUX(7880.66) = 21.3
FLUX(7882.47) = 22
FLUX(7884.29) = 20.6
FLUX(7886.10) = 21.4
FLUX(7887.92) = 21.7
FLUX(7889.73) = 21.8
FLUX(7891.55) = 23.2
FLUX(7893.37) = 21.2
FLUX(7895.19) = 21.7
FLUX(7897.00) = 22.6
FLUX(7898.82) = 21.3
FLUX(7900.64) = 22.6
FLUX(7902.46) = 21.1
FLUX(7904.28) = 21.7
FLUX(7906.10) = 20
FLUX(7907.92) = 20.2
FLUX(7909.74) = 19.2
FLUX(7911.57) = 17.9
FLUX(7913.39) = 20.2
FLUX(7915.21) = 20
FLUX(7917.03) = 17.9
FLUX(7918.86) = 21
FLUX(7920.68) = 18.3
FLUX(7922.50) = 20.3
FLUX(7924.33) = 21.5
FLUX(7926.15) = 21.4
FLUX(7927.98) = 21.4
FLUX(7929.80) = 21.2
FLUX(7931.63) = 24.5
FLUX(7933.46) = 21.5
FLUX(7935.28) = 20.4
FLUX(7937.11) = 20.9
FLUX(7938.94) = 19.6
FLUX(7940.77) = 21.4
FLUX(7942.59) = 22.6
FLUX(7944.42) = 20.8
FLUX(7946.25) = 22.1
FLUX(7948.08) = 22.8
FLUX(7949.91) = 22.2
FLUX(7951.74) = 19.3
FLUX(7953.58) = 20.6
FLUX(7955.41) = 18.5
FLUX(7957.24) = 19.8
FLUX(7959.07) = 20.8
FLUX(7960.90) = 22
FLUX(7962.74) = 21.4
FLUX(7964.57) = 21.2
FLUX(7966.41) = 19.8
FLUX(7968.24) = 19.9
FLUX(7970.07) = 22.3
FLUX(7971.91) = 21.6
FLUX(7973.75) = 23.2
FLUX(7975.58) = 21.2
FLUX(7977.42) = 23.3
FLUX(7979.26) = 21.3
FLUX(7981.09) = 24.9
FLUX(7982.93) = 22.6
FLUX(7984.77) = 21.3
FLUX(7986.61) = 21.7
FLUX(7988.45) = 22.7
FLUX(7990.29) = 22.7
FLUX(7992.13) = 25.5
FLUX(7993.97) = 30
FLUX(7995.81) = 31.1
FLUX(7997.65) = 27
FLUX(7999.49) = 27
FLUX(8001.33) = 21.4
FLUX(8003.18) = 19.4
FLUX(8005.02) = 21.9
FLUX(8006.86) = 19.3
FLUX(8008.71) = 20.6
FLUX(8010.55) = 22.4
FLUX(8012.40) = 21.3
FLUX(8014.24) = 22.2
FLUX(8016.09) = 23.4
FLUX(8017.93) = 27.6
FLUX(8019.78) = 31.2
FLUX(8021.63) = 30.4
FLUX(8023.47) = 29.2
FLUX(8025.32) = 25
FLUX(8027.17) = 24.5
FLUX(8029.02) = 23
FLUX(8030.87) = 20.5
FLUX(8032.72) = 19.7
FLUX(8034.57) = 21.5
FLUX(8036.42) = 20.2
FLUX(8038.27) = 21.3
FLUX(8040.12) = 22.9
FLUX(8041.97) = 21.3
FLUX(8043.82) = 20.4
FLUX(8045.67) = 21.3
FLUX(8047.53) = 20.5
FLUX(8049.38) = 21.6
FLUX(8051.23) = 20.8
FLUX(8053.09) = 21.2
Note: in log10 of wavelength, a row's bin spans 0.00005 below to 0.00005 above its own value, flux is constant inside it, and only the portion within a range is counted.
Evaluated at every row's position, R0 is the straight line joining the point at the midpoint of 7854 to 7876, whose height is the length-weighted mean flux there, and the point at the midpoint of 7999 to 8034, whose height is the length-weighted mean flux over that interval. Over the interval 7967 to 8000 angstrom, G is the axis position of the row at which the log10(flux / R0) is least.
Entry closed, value 7968.24 angstrom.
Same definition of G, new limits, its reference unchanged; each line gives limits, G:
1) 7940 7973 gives 7955.41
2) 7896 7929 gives 7917.03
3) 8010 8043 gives 8032.72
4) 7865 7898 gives 7877.03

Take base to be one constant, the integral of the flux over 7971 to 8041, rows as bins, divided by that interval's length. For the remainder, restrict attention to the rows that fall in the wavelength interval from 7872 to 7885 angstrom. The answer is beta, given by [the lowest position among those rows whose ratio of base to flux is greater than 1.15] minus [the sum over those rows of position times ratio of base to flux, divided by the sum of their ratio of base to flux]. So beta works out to -1.8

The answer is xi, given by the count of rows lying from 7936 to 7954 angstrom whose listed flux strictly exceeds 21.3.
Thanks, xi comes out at 5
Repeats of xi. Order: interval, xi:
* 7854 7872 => 1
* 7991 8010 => 7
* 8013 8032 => 9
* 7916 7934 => 5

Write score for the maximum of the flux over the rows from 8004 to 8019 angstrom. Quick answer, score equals 27.6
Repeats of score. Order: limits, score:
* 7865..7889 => 22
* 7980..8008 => 31.1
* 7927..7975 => 24.5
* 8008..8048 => 31.2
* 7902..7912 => 21.7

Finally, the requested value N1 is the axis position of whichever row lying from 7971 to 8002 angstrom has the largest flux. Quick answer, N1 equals 7995.81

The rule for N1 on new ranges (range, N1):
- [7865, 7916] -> 7891.55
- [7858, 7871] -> 7867.96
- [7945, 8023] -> 8019.78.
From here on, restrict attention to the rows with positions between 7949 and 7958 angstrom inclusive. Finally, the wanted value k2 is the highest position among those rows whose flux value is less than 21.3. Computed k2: 7957.24 angstrom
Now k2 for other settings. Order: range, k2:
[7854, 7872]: 7871.59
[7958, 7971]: 7968.24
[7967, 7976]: 7975.58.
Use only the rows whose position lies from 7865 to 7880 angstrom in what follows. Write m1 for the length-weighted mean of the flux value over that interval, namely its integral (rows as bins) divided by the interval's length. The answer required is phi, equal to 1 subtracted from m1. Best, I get 19.8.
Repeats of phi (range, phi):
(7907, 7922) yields 18.4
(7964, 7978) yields 20.5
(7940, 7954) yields 20.5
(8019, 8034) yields 24.3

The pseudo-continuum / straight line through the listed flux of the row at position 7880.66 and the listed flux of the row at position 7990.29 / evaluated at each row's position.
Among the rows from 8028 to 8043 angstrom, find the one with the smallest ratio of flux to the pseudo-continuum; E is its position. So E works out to 8032.72 angstrom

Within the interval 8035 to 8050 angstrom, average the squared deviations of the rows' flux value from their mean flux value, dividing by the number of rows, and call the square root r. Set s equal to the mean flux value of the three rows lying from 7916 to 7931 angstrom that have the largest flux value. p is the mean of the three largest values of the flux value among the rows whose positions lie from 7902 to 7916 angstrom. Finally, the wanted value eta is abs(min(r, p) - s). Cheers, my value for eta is 20.6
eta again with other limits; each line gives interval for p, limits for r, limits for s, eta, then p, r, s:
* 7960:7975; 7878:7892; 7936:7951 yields 21.7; 22.5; 0.80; 22.5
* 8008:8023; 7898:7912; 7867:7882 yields 20.3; 29.7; 1.40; 21.7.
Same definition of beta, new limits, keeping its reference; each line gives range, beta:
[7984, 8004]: 9.3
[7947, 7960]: -2.0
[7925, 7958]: -6.7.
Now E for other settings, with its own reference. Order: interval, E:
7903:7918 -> 7917.03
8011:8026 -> 8012.40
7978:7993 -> 7984.77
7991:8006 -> 8003.18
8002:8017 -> 8006.86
